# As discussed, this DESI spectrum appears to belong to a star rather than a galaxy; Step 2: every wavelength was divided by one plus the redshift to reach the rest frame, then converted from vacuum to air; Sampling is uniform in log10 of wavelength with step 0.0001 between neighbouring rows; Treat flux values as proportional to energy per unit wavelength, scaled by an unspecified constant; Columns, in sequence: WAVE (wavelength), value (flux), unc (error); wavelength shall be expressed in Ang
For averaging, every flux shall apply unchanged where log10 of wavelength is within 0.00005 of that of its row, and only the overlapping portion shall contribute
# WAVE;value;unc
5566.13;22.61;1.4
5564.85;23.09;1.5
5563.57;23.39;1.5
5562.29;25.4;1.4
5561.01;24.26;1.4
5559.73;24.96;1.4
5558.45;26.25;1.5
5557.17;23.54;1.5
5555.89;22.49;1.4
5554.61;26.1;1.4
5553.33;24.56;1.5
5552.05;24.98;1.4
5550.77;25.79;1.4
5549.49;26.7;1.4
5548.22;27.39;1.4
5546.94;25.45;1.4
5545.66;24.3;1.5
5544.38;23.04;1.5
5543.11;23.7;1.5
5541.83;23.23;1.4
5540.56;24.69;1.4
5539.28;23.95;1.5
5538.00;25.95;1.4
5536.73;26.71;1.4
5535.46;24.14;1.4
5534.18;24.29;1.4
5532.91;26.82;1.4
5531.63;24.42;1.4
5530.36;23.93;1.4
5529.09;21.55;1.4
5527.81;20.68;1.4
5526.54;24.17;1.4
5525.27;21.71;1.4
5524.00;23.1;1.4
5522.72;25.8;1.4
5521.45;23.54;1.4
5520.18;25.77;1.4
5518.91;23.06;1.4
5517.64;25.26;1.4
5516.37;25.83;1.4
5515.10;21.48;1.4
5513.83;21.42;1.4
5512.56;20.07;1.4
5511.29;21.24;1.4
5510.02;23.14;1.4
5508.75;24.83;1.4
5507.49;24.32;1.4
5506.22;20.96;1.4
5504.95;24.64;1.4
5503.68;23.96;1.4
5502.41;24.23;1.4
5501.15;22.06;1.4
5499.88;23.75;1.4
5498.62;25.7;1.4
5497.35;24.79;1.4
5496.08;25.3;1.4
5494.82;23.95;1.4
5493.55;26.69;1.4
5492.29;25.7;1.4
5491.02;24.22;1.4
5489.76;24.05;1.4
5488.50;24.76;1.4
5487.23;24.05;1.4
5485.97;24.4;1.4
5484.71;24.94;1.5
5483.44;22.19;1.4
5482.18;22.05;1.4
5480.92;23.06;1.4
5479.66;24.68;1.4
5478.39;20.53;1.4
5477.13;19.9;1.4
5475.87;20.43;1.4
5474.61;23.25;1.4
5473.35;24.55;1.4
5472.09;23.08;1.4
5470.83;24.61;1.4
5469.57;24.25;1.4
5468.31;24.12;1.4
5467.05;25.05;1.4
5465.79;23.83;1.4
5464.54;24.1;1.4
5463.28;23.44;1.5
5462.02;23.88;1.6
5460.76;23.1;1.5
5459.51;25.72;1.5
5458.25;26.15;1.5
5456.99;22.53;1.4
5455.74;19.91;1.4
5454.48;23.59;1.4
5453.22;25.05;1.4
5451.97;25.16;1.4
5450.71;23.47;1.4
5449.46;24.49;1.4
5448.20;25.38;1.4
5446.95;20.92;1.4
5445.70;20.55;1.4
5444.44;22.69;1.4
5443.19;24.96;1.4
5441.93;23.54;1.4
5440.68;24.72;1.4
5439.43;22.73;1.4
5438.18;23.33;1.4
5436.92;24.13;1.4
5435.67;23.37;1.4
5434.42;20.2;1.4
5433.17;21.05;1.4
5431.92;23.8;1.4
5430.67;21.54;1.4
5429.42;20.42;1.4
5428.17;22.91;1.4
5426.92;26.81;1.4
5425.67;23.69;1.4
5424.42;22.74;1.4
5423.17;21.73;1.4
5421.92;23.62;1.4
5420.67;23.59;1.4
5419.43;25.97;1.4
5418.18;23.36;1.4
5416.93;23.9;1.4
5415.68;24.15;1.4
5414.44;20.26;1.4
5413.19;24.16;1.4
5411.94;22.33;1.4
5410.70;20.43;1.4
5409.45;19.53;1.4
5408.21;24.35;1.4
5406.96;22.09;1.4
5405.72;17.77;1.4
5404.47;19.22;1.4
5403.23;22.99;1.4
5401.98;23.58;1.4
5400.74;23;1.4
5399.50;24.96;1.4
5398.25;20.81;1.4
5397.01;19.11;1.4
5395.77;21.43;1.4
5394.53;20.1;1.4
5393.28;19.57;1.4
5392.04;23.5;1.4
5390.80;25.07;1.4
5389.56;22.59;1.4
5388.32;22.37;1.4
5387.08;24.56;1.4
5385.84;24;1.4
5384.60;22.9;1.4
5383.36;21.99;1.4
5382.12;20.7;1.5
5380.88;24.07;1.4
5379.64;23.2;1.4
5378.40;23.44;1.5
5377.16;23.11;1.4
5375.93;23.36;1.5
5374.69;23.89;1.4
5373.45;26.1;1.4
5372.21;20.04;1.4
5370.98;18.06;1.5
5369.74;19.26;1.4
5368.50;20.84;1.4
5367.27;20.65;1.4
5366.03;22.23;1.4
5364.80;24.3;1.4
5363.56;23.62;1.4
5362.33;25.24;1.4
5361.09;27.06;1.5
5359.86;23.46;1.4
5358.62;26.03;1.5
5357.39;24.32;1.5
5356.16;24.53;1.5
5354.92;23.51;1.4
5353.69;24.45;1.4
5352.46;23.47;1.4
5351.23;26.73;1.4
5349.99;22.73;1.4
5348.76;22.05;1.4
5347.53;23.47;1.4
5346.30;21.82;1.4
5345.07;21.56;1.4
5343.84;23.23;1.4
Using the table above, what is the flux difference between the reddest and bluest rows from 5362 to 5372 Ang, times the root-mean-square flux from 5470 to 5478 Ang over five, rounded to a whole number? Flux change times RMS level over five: -33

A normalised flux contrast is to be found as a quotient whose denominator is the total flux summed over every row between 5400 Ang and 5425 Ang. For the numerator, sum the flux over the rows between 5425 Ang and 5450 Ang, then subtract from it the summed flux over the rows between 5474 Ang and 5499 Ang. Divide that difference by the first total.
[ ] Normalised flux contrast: -0.03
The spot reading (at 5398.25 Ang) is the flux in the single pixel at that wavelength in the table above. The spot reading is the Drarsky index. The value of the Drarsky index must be 20.81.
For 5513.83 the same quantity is 21.42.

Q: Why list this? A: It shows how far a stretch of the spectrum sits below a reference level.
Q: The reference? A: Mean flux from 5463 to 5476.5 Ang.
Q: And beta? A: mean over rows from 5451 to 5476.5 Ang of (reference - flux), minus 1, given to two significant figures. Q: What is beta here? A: -1.1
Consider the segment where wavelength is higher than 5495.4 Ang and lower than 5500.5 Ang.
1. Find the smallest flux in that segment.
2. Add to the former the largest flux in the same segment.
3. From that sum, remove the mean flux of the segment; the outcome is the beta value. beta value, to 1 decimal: 24.6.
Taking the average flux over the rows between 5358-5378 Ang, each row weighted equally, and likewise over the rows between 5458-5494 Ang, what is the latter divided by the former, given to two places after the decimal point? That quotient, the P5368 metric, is 1.04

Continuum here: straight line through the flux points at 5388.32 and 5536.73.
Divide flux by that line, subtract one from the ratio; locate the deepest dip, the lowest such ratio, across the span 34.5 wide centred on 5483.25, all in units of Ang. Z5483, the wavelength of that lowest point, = 5477.13 Ang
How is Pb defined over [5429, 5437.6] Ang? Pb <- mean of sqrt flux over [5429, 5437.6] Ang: 4.70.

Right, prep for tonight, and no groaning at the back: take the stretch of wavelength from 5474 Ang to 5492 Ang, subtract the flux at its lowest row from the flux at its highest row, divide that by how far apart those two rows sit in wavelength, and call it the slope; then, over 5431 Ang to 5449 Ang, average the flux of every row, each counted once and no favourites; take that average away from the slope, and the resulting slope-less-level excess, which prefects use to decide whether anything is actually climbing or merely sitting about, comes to -22.9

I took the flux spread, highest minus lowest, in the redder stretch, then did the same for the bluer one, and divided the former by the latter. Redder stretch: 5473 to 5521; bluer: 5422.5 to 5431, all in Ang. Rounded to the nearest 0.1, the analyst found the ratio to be 1.1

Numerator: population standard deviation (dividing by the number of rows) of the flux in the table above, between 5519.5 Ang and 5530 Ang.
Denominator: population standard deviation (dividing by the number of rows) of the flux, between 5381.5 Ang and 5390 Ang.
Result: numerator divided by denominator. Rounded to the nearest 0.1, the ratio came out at 1.5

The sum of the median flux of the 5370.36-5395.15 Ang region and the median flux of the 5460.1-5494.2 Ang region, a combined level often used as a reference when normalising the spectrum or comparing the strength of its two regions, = 47.2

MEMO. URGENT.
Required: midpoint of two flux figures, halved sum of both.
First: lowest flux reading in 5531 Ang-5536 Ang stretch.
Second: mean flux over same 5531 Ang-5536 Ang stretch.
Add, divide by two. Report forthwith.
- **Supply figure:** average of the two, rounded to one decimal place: 24.5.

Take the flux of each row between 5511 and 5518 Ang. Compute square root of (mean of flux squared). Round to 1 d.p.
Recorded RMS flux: 22.7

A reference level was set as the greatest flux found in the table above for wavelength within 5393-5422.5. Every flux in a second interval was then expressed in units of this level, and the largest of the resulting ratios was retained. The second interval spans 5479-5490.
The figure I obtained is 0.96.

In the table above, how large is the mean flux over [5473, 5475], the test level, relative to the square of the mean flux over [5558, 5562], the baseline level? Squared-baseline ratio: 0.0378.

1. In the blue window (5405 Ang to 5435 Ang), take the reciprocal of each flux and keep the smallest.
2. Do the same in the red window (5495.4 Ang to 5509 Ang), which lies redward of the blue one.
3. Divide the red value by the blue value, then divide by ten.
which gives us 0.104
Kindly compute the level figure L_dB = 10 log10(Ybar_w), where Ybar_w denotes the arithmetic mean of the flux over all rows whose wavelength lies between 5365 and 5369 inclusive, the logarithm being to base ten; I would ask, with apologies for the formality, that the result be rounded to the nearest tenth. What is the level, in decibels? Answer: 13.3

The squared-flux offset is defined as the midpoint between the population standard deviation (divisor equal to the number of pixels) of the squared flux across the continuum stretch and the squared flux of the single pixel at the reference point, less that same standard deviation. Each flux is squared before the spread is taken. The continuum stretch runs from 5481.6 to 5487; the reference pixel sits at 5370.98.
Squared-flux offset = 133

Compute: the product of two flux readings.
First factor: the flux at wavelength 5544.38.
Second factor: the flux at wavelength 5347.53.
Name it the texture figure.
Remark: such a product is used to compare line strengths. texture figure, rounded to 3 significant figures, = 541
